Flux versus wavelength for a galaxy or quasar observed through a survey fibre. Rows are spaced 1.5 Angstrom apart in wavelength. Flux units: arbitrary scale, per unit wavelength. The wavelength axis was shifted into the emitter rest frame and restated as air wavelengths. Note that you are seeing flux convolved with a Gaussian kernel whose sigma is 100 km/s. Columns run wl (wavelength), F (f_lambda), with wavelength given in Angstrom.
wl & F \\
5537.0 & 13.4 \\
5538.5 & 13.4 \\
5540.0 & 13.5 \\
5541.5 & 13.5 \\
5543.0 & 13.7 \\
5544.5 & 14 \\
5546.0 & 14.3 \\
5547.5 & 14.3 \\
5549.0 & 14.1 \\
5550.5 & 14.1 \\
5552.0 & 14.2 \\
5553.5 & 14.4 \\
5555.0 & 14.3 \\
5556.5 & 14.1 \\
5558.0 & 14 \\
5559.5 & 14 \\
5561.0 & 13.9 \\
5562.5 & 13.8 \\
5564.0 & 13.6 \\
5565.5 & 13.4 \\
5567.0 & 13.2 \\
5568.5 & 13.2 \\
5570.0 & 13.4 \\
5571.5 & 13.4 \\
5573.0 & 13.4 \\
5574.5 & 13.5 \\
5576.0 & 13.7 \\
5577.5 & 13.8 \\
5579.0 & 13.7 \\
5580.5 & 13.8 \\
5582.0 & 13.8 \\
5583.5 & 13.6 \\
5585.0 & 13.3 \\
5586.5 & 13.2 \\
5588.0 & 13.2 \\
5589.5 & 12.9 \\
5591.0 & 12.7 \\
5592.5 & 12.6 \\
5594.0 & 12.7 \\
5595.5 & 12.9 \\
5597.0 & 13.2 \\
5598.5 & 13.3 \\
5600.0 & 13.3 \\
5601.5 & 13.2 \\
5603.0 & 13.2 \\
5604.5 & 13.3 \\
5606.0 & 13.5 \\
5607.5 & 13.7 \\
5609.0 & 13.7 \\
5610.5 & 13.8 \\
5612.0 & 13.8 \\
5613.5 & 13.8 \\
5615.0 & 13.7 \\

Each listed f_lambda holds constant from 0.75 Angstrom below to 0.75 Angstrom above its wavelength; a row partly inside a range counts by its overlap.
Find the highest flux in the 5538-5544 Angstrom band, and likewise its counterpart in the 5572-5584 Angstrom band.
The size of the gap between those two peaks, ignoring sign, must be 0.10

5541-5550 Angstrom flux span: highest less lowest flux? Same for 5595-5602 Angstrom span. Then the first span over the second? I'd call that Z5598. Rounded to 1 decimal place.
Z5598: 2.0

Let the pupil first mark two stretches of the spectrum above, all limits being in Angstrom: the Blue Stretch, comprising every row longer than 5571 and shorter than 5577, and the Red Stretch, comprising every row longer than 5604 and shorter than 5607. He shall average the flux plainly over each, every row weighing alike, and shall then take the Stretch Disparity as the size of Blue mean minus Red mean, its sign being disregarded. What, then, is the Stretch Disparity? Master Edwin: 0.1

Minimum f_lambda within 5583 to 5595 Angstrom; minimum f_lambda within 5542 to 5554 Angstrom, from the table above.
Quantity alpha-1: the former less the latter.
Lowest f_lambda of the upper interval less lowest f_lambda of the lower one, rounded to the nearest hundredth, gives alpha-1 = -1.10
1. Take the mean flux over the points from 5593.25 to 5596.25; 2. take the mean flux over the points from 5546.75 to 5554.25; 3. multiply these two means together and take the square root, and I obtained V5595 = 13.5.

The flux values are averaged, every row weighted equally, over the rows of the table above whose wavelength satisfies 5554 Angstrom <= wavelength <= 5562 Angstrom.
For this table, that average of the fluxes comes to 14.1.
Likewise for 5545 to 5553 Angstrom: 14.2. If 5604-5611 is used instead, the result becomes 13.6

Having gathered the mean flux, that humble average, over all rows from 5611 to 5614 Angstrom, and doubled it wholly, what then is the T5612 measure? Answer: 27.6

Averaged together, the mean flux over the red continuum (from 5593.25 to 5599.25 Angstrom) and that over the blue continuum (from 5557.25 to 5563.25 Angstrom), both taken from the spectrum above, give 13.5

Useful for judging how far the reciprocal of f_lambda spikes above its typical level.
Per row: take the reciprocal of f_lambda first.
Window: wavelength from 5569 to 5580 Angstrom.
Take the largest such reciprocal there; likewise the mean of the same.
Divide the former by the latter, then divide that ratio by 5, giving 0.2023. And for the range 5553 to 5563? 0.2039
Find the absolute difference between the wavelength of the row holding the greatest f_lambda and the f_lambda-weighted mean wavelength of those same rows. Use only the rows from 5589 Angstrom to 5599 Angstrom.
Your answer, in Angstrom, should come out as 4.5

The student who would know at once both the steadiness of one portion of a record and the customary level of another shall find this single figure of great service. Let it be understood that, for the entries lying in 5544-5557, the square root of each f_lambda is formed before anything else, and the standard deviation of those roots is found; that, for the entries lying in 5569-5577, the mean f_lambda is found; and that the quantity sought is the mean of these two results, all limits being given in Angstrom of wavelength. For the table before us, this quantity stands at 6.75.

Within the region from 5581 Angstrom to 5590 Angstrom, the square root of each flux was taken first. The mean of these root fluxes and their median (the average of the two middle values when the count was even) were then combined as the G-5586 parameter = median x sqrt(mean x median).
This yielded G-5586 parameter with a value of 13.3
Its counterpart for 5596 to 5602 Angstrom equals 13.2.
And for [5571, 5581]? 13.7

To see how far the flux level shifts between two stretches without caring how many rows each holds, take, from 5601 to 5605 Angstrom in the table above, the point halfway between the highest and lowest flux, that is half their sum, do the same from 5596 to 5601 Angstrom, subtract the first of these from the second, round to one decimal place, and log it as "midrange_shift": 0.0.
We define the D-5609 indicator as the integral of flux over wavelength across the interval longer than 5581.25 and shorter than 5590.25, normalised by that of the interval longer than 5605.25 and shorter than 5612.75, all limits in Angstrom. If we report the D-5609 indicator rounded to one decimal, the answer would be 1.2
